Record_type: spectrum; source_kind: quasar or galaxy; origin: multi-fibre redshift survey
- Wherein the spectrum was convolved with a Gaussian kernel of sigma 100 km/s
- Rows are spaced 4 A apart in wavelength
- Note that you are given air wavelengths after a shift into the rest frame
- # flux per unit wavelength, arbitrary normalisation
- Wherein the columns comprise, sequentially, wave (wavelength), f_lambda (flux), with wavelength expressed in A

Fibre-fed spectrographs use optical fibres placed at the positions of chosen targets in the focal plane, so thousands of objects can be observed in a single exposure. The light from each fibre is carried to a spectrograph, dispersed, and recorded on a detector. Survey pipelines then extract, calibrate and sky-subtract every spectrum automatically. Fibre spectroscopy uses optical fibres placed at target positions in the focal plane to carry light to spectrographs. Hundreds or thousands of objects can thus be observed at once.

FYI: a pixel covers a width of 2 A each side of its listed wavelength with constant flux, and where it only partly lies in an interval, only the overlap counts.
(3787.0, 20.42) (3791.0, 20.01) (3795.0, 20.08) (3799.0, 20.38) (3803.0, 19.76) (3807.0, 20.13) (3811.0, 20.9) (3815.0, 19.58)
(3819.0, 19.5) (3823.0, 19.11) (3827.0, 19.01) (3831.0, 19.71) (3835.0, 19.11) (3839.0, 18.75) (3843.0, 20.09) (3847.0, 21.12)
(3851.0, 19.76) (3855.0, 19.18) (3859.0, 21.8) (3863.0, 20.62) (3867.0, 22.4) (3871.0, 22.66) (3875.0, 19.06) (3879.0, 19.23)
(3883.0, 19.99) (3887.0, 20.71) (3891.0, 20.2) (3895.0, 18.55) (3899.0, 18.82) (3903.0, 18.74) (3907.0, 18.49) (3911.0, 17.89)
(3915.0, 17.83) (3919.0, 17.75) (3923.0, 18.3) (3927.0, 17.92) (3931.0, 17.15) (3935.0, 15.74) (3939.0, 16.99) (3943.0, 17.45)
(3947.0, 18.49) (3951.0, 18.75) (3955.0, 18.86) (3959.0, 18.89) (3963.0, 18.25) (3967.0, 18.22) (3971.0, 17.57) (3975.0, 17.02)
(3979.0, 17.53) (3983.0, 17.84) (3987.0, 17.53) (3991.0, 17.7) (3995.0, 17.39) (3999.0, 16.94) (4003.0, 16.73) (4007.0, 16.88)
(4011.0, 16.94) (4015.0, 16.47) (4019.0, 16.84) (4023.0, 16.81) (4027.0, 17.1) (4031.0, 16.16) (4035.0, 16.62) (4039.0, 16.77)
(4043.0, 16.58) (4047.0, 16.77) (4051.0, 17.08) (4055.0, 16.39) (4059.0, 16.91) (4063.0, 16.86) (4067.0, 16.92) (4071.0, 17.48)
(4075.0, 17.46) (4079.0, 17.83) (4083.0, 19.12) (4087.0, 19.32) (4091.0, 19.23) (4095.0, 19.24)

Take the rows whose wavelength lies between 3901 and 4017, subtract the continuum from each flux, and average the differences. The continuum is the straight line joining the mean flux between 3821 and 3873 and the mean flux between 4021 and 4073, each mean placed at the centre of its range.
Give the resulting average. -0.66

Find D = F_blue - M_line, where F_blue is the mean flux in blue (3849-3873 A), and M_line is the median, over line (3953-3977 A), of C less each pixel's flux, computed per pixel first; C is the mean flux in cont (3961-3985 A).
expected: 21.6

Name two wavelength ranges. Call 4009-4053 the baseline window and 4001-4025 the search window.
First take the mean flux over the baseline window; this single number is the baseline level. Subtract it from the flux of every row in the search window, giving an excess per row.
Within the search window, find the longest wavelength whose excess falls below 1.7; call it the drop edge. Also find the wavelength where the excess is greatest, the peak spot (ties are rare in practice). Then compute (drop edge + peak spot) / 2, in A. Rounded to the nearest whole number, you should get 4017 A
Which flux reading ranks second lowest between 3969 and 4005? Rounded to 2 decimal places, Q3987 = 16.94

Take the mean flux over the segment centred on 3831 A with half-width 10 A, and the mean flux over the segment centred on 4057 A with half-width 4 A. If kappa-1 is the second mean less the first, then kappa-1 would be -2.5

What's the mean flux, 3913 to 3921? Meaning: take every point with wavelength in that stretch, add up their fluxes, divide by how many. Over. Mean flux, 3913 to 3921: 17.8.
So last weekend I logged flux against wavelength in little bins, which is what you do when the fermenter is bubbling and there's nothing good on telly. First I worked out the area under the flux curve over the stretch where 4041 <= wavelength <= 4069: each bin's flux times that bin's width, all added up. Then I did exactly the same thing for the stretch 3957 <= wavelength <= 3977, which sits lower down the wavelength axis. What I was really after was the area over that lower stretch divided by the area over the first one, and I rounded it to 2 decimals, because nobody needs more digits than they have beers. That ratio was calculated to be 0.77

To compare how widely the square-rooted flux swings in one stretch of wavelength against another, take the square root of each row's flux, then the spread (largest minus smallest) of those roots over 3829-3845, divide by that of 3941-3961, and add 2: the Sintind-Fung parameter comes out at 2.9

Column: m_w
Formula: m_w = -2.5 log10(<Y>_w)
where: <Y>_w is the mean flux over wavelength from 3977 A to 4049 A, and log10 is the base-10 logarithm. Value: -3.07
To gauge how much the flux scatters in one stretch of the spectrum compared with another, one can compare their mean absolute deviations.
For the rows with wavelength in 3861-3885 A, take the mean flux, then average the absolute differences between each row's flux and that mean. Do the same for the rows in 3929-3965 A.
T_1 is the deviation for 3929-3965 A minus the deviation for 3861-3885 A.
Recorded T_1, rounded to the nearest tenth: -0.4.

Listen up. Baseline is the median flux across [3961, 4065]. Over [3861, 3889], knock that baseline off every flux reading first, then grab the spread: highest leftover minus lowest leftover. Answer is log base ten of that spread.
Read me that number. 0.56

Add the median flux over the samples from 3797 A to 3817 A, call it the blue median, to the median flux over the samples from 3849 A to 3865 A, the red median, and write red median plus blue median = 40.3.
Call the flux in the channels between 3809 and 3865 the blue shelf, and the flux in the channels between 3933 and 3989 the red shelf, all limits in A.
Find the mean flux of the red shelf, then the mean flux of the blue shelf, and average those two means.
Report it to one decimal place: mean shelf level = 18.8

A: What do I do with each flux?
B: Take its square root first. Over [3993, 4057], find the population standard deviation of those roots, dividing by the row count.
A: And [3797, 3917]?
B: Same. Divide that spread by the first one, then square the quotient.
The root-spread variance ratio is 14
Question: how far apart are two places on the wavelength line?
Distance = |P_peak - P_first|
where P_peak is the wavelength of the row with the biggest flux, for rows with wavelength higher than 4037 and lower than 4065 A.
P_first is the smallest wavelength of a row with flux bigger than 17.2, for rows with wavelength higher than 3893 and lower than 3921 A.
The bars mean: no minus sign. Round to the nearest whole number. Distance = 156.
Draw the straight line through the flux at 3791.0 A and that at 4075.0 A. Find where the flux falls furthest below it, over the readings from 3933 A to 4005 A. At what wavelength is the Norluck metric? 3935.0 A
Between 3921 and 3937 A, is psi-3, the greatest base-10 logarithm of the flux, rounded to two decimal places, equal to 1.26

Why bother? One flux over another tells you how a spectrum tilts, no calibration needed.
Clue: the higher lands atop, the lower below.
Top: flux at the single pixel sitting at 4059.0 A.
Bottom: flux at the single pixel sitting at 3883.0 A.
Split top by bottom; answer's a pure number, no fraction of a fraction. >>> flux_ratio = 0.85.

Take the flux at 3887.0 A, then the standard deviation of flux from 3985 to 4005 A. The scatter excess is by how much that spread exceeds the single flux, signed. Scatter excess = -20.3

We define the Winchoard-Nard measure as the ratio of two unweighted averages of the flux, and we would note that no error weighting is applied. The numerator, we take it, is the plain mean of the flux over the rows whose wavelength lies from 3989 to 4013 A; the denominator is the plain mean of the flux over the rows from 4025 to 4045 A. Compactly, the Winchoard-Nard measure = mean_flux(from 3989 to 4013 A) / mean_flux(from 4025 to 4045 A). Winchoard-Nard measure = 1.03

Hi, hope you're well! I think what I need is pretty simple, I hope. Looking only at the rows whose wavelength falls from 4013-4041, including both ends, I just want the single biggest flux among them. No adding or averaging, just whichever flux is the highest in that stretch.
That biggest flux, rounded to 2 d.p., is 17.10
